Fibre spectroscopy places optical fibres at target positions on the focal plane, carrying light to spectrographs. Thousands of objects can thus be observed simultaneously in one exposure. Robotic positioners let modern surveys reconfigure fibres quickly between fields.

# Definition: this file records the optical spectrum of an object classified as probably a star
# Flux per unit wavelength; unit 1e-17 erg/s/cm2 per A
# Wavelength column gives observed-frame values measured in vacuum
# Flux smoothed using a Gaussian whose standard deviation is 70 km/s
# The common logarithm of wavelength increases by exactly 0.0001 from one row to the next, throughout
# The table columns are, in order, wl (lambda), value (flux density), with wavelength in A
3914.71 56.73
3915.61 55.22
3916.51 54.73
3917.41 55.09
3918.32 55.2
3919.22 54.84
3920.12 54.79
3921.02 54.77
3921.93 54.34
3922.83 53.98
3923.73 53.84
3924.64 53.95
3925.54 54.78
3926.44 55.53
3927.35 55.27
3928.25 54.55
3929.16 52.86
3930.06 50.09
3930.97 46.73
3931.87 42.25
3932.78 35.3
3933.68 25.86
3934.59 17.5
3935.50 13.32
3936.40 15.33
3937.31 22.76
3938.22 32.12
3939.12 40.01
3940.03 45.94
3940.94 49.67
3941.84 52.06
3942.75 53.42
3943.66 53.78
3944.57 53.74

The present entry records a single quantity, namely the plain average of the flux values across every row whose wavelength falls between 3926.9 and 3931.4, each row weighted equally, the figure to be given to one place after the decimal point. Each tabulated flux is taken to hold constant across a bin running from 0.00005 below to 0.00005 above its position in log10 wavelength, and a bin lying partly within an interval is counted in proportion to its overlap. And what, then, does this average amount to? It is 51.9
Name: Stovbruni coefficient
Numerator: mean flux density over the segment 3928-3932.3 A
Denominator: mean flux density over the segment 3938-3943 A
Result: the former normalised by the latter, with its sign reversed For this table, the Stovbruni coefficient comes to -1.1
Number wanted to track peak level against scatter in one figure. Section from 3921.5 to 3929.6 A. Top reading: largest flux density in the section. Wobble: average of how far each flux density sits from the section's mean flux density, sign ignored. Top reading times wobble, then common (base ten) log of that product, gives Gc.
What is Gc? 1.5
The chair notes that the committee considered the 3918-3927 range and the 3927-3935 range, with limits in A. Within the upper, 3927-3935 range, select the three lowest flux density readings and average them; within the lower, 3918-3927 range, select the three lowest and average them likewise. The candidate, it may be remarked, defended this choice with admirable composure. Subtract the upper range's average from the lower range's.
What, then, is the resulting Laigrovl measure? 28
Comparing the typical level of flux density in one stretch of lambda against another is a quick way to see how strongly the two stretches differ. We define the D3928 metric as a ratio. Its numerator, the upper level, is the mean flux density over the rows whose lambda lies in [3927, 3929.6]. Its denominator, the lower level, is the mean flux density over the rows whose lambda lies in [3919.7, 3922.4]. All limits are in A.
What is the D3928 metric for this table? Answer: 0.99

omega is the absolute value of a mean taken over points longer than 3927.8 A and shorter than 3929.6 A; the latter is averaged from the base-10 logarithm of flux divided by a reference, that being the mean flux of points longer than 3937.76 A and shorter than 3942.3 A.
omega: 0.087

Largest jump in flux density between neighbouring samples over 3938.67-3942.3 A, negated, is -6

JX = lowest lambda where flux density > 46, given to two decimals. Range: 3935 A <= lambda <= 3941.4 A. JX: 3940.94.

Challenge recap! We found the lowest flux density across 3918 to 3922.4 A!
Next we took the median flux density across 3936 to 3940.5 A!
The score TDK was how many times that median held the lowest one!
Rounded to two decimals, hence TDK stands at 0.59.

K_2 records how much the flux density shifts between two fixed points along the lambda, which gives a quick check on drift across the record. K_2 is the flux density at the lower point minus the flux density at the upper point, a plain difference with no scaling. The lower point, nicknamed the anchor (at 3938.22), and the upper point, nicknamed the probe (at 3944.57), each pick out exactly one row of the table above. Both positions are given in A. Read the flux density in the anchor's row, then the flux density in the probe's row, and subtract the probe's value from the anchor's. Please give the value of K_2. -21.6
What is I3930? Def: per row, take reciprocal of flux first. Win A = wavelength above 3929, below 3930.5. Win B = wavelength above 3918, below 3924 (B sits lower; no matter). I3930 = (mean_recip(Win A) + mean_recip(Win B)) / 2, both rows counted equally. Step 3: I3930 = 0.019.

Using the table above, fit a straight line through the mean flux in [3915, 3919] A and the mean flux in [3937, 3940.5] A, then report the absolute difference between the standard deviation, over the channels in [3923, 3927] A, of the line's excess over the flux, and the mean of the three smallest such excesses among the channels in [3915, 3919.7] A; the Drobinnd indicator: 3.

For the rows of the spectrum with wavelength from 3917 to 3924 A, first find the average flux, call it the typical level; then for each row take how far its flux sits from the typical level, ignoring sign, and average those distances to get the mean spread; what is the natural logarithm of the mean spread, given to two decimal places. -0.88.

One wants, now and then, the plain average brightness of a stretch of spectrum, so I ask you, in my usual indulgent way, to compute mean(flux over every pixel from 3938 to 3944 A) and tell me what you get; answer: 47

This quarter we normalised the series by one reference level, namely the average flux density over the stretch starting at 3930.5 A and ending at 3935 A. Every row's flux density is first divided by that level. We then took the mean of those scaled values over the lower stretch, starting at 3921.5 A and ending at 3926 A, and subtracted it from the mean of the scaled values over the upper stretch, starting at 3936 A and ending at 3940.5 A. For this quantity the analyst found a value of -0.68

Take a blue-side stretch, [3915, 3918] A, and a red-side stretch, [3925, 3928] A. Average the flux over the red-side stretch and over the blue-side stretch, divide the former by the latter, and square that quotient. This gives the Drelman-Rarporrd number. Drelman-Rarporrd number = 1.0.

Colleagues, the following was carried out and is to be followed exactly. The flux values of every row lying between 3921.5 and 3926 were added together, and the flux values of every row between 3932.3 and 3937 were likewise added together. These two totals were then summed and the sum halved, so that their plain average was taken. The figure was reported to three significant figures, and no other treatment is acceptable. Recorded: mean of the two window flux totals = 189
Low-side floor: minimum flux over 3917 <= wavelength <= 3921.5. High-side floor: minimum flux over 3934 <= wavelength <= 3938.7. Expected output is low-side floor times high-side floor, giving 730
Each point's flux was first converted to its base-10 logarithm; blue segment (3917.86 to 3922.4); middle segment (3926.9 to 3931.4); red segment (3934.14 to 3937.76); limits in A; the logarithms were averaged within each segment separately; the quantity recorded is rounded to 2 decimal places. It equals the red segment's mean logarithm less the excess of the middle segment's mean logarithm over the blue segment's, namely 1.25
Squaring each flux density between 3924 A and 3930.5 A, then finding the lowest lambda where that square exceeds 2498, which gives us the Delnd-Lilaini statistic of 3924.64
